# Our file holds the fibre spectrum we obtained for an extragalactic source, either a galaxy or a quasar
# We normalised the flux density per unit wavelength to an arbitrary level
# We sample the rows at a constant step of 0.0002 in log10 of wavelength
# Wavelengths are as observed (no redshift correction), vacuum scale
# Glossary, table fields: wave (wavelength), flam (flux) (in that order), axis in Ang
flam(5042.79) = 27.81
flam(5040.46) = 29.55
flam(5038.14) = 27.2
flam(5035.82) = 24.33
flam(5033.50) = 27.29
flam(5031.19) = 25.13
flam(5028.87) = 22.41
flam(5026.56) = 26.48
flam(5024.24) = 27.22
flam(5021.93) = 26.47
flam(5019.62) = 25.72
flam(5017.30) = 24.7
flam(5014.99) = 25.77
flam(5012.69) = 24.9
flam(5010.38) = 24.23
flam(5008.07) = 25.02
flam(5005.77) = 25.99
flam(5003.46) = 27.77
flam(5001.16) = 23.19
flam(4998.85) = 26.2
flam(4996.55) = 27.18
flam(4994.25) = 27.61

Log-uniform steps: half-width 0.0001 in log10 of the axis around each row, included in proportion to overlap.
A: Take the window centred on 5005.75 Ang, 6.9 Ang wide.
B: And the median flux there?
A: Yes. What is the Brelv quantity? 26.0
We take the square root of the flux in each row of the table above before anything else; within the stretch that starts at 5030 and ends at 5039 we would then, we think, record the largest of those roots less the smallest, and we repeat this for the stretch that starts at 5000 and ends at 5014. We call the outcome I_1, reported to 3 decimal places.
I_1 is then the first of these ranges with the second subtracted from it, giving -0.163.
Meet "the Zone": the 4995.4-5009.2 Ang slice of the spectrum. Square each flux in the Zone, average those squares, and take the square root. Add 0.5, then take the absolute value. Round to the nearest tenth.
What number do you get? 26.4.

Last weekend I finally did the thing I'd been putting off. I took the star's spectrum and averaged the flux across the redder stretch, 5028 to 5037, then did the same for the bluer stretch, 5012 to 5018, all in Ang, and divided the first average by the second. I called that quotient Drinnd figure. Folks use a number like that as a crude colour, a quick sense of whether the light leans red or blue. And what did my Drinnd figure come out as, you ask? 0.99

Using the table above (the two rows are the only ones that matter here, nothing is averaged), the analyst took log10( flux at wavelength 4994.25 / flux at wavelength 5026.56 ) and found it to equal 0.018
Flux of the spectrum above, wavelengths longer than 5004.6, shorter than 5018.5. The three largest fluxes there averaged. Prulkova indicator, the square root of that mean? 5.06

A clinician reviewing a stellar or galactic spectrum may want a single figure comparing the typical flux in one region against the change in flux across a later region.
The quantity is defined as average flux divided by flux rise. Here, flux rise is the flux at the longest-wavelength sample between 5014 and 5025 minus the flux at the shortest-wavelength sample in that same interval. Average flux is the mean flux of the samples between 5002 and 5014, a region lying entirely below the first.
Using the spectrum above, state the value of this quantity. 18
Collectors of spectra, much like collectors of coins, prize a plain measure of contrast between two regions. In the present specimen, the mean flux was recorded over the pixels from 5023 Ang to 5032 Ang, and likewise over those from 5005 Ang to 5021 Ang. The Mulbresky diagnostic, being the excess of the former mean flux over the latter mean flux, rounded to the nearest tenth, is 0.1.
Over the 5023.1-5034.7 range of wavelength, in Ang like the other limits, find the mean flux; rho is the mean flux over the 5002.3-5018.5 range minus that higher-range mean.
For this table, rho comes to -0.2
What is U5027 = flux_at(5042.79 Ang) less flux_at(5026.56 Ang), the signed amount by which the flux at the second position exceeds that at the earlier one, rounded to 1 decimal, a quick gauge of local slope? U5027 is 1.3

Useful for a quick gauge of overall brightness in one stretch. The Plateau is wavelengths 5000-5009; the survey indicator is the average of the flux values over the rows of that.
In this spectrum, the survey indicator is 25.5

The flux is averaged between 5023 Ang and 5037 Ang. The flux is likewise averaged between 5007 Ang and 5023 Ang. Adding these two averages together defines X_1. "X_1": 50.7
